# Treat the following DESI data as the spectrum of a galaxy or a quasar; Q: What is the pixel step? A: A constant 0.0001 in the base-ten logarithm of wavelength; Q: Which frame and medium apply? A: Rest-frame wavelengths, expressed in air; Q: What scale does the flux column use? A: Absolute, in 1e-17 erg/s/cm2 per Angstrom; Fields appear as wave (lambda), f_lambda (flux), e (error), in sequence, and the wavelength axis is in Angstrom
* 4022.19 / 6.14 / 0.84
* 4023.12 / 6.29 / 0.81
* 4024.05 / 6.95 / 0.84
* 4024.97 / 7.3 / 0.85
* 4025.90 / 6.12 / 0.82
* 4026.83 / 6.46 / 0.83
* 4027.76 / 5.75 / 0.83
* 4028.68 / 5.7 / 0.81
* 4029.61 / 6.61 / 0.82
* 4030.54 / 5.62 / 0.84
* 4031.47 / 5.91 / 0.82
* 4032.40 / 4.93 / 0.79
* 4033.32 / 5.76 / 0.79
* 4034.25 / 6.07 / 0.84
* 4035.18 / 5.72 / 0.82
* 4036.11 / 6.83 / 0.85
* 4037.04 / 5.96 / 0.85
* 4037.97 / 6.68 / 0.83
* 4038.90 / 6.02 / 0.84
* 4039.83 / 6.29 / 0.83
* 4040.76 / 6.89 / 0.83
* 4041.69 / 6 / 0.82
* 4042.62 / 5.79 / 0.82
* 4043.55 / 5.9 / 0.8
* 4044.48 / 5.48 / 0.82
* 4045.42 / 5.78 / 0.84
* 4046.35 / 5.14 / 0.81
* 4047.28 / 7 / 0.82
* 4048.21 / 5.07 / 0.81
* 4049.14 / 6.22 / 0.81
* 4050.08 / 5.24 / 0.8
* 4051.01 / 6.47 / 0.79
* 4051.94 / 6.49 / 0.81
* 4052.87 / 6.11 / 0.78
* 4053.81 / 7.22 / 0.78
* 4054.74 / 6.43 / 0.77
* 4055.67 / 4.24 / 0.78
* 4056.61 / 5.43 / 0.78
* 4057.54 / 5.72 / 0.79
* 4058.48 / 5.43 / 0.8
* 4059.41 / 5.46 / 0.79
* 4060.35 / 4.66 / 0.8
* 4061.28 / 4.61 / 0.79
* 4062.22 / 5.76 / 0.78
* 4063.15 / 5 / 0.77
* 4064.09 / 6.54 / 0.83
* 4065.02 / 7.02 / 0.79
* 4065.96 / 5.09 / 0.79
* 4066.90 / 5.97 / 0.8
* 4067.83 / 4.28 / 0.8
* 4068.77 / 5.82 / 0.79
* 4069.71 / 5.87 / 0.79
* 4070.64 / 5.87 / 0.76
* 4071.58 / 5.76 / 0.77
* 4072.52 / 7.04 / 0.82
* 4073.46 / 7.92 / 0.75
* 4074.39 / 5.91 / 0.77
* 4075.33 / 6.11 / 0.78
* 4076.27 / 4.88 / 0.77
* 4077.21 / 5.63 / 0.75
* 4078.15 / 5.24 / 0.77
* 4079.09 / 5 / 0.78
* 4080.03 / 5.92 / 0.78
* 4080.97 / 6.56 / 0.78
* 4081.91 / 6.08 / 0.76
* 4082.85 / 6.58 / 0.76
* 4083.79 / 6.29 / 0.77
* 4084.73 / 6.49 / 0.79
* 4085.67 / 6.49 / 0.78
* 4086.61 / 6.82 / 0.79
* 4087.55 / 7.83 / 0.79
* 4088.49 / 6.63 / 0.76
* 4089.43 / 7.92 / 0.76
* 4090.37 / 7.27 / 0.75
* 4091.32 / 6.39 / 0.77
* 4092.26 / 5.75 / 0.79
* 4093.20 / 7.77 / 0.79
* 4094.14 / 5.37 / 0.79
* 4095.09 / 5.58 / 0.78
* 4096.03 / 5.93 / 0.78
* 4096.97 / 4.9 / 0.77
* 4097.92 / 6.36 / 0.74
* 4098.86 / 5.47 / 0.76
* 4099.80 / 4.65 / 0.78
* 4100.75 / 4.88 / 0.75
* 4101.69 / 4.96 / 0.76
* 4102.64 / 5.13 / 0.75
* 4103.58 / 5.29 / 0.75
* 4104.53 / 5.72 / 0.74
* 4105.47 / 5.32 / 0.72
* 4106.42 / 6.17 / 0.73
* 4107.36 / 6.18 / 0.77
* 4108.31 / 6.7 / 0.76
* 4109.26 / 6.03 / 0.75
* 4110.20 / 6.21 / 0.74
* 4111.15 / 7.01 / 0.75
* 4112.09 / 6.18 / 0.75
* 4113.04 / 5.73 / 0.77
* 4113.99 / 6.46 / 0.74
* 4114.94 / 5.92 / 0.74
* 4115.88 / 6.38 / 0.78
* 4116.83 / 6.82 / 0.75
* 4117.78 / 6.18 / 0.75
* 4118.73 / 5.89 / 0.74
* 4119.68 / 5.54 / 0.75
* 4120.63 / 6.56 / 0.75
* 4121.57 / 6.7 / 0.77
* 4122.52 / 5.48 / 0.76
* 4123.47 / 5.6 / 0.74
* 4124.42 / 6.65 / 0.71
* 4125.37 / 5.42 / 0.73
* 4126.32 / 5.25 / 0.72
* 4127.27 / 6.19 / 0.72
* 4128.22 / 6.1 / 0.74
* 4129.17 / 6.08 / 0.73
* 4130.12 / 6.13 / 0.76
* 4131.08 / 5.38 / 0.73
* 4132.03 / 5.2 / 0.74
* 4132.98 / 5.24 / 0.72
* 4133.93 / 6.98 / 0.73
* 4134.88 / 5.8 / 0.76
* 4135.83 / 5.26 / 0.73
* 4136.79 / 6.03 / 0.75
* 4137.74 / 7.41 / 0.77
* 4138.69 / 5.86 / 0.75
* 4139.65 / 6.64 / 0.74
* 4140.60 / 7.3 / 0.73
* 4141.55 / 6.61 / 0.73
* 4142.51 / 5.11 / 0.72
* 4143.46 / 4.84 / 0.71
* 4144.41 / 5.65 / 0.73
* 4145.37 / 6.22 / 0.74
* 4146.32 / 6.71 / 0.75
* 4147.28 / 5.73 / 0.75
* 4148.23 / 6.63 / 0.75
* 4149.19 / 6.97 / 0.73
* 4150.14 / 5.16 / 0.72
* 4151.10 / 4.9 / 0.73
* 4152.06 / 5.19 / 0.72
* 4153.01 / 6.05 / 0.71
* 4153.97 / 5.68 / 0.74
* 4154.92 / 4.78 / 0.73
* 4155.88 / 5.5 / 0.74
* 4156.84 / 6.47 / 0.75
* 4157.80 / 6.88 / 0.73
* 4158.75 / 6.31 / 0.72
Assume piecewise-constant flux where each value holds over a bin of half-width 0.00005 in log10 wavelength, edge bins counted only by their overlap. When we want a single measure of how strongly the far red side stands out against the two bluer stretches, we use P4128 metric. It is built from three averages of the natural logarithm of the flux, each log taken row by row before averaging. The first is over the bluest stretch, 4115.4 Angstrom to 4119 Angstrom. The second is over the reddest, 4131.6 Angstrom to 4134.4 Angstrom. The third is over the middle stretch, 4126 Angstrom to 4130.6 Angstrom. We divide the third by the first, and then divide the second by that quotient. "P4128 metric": 1.81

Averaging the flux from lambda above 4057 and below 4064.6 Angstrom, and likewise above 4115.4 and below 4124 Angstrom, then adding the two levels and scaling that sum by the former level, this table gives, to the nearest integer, 62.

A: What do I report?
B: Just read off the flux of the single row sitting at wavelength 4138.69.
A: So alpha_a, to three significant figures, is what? 5.86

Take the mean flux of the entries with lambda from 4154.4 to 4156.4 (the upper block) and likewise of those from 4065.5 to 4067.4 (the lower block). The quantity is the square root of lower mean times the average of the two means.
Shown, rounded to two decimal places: 5.43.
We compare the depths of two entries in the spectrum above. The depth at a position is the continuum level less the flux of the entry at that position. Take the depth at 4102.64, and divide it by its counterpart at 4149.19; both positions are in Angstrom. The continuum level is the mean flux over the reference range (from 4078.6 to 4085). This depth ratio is -1.2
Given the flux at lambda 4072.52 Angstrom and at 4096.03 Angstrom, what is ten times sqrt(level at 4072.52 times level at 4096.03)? 65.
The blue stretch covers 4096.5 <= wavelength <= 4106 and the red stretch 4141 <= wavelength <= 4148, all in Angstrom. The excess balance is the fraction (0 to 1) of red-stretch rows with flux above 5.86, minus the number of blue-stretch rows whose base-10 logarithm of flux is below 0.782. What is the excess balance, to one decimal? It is -8.6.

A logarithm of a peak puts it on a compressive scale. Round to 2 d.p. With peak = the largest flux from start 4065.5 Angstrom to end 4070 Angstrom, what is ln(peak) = 1.79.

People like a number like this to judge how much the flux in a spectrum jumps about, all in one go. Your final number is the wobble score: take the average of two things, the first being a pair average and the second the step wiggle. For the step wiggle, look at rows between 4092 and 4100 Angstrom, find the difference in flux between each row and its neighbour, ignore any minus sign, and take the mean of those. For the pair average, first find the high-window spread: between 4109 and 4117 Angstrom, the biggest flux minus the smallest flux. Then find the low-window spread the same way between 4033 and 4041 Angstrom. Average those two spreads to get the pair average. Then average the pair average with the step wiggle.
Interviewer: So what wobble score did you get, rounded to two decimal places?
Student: 1.19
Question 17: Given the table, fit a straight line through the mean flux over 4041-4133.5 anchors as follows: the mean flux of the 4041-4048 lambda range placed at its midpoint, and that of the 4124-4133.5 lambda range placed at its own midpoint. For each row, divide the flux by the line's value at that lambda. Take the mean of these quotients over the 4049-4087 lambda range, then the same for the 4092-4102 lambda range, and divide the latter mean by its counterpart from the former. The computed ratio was 0.96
